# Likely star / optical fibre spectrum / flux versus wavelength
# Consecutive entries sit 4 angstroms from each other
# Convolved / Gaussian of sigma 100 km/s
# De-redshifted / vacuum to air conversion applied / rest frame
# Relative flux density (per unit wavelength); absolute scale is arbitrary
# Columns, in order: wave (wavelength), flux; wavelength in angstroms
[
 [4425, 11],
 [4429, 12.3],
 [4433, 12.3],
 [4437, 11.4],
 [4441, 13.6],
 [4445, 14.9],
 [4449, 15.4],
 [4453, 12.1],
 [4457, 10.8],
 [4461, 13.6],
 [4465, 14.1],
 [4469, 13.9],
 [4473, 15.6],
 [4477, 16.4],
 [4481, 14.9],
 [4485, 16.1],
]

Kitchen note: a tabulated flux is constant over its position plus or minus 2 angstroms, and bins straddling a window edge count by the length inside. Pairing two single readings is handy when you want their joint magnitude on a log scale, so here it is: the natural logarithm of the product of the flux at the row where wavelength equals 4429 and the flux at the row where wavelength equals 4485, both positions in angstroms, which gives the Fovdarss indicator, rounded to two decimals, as 5.29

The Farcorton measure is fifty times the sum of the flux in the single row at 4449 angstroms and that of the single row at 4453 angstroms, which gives 1375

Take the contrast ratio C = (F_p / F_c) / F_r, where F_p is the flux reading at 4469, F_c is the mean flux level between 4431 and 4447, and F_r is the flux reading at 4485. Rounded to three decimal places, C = 0.066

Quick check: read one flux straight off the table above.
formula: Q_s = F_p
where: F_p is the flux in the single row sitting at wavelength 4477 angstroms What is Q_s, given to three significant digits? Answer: 16.4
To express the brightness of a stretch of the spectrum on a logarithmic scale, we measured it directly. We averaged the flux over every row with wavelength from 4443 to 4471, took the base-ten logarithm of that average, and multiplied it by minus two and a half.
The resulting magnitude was -2.83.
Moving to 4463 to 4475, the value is -2.91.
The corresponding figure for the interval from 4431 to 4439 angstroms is -2.68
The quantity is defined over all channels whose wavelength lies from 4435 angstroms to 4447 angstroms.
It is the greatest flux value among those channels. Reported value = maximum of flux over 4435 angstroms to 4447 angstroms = 14.9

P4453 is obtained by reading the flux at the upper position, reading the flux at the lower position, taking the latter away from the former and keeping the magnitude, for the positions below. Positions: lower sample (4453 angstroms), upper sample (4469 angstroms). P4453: 1.80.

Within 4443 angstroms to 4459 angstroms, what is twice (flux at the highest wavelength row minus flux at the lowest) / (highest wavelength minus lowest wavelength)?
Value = -0.7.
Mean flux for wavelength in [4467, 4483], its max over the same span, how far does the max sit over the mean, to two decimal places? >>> 1.20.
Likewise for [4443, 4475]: 1.80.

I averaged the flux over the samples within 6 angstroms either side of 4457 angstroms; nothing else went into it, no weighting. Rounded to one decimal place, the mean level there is 12.2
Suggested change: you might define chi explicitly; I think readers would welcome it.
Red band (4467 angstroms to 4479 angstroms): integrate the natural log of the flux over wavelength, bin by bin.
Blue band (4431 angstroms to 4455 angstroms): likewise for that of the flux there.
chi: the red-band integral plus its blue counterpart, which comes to 95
